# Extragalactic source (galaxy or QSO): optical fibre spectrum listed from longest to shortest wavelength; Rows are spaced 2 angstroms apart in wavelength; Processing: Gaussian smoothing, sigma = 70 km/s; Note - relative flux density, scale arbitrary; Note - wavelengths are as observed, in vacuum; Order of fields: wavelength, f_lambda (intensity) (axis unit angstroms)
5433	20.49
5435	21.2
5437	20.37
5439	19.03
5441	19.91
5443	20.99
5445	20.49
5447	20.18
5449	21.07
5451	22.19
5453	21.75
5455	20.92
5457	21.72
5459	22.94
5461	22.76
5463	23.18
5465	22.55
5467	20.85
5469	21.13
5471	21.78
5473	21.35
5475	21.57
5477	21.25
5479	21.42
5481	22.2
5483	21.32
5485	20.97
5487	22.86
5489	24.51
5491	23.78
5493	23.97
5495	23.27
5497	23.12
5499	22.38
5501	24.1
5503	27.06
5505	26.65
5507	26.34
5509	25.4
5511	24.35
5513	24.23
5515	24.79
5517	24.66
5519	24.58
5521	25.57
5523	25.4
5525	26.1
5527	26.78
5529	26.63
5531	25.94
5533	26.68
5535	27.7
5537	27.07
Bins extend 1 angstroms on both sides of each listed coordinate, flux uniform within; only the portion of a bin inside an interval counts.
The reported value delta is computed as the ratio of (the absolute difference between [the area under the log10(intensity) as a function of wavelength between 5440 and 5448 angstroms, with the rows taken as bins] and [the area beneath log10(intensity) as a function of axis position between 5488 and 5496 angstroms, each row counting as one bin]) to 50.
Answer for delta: 0.0110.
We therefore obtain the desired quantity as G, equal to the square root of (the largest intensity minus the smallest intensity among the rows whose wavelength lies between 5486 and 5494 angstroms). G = 1.3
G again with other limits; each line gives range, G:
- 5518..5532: 1.5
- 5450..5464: 1.5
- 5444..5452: 1.4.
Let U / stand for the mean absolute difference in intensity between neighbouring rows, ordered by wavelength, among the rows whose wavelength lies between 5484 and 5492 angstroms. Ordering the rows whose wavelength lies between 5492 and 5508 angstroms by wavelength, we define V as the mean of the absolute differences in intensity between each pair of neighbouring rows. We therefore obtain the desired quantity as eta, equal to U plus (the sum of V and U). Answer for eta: 3.8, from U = 1.4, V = 1.0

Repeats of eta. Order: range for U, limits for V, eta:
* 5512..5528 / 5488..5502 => 1.7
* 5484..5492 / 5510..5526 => 3.2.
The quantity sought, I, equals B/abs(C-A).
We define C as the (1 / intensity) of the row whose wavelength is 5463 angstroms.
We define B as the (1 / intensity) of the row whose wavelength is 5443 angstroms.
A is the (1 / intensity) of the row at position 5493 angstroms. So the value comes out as 34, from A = 0.042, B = 0.0476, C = 0.043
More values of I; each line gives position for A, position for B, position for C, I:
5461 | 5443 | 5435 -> 15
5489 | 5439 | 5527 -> 15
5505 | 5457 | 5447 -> 4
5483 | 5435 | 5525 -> 5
